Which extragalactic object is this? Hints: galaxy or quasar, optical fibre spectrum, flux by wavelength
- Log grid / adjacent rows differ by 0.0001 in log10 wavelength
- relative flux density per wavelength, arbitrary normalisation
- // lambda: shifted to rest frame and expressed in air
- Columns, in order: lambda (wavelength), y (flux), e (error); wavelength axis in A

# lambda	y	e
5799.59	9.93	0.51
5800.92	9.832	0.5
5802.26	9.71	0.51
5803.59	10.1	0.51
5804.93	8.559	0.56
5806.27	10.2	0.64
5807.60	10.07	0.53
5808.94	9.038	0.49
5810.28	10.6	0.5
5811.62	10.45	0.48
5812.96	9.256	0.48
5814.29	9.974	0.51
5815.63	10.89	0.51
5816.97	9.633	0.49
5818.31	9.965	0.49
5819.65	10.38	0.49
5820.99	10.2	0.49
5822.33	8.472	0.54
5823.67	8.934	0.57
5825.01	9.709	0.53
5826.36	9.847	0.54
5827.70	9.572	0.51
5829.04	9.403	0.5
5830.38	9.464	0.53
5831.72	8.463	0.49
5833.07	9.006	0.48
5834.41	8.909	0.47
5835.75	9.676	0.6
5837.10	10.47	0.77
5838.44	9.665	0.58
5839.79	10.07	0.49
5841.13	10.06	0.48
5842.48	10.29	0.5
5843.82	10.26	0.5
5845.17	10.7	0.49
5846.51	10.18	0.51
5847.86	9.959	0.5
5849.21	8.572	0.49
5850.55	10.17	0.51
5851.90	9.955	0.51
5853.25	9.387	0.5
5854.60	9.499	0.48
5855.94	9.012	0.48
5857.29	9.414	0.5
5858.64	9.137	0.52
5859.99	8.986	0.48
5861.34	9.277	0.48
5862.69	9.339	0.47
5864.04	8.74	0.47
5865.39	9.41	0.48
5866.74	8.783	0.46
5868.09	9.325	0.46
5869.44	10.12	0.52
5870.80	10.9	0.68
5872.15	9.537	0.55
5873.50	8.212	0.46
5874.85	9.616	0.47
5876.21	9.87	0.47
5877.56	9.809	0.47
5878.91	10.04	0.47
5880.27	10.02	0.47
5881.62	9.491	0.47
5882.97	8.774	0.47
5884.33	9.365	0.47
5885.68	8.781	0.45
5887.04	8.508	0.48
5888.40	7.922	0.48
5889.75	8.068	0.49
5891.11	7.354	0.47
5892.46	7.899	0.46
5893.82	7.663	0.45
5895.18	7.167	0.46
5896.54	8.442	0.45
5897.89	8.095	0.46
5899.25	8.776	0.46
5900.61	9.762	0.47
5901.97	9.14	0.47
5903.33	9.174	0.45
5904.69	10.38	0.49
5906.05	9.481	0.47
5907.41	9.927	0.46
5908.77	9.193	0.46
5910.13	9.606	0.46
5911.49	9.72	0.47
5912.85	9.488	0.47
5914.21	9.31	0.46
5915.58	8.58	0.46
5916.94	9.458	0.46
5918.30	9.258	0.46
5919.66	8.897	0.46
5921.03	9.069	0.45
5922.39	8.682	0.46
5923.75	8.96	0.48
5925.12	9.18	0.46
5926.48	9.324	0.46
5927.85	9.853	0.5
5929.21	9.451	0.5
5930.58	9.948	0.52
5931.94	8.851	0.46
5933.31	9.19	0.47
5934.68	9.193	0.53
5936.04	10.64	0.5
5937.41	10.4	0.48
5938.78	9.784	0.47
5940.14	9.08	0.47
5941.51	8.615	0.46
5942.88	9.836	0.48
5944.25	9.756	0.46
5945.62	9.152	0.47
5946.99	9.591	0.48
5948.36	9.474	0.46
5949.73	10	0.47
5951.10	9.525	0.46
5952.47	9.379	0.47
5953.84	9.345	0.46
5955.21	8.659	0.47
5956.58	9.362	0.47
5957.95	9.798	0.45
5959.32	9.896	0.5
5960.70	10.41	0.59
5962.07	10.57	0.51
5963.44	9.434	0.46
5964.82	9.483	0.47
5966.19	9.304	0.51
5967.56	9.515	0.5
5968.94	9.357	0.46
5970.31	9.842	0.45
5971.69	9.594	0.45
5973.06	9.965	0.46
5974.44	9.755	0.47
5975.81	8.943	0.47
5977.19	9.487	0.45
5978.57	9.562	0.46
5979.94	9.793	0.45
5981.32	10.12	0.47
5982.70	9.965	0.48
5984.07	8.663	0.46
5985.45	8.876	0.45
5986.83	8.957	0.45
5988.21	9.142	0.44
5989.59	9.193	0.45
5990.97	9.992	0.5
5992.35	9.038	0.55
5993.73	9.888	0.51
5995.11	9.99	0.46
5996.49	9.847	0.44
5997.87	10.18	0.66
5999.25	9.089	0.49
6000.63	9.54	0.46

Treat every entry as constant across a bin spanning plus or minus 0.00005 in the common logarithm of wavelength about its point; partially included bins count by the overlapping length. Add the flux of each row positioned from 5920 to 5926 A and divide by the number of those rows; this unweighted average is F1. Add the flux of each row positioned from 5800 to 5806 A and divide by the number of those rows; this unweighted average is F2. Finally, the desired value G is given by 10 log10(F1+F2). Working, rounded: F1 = 9.0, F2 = 9.6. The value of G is 12.68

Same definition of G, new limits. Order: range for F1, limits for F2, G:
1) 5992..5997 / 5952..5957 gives 12.76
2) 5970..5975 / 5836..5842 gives 12.98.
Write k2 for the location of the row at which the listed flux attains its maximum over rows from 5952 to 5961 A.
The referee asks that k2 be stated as 5960.70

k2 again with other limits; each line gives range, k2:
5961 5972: 5962.07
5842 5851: 5845.17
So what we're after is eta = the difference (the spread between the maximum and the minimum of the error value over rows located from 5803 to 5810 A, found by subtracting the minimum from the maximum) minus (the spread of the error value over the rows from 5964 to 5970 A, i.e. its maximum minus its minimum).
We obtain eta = 0.10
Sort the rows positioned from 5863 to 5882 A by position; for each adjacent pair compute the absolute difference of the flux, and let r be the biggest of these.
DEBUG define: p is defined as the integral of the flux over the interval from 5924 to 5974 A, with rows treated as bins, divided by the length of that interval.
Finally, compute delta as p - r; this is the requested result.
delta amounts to 8.17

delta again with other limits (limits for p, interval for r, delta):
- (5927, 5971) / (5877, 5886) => 8.87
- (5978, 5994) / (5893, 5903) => 8.15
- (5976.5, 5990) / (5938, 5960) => 8.16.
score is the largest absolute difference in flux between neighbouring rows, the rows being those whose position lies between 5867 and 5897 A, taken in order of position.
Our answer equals 1.40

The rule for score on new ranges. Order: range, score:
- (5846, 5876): 1.60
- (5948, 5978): 1.14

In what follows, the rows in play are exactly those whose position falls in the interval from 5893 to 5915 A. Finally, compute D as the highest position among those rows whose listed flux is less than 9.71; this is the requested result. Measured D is 5914.21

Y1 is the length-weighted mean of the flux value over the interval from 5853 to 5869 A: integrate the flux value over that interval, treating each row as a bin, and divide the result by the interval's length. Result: 9.2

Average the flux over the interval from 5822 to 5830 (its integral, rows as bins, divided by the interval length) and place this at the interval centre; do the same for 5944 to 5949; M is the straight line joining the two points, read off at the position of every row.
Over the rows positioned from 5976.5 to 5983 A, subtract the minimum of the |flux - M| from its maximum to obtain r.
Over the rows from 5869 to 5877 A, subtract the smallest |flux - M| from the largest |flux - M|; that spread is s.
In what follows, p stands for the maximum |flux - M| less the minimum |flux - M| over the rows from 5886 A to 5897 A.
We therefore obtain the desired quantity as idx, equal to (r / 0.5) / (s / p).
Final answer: 1.2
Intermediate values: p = 1.35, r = 0.62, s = 1.4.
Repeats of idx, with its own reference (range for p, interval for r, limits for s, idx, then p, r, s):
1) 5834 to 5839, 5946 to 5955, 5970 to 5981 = 1.6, 0.81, 0.52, 0.5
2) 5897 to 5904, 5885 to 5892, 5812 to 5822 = 2.1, 1.07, 1.43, 1.4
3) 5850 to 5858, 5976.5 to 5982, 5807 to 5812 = 1.0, 0.79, 0.62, 0.9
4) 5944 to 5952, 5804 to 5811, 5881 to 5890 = 0.7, 0.52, 0.94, 1.4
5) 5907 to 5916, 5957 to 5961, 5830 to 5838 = 1.0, 0.81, 0.61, 1.0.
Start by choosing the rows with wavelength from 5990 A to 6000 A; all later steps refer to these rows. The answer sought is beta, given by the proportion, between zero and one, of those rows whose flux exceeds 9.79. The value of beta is 0.71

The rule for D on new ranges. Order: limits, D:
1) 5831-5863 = 5862.69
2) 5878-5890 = 5889.75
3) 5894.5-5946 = 5945.62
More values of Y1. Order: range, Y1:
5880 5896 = 8.4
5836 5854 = 10.0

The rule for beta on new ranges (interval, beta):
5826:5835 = 0.14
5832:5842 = 0.43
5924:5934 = 0.29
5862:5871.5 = 0.29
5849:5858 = 0.29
